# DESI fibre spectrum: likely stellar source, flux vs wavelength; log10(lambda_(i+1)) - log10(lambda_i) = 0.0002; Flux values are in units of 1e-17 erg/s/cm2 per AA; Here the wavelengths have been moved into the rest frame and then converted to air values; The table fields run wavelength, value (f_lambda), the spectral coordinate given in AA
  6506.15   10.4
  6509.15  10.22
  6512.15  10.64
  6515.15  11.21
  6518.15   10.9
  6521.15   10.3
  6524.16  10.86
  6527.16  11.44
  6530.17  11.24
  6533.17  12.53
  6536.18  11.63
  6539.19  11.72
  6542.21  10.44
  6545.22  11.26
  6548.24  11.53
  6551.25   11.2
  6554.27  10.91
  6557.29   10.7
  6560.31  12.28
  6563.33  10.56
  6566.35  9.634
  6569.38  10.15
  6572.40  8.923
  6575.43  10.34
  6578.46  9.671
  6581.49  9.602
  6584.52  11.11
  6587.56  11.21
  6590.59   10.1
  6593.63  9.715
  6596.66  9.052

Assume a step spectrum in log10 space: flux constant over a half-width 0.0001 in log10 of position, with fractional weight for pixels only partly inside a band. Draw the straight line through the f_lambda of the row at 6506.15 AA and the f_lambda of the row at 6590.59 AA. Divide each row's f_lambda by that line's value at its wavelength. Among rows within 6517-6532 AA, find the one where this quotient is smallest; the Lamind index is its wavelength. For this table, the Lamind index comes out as 6521.15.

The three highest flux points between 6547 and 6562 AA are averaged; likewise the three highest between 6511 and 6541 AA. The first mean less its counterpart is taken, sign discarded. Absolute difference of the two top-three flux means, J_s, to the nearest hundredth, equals 0.29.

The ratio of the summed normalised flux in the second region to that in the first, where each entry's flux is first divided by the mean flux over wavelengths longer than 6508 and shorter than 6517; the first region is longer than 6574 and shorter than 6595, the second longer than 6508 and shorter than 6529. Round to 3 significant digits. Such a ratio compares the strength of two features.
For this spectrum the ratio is 1.05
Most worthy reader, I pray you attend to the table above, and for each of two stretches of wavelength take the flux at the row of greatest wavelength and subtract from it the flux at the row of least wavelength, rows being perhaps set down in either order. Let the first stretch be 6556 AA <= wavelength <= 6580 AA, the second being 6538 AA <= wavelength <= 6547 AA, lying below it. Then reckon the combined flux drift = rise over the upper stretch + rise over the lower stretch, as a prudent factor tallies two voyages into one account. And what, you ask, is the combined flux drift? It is -1.5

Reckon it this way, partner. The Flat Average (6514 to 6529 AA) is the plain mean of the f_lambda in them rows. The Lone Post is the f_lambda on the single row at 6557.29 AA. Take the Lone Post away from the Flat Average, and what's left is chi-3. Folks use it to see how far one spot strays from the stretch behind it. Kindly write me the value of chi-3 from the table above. 0.24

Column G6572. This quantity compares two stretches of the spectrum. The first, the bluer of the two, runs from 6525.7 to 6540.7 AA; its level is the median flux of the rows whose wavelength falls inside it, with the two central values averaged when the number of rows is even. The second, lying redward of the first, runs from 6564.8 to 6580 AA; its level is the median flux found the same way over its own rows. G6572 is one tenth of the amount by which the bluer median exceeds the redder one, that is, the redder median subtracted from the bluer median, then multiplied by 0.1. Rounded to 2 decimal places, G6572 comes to 0.20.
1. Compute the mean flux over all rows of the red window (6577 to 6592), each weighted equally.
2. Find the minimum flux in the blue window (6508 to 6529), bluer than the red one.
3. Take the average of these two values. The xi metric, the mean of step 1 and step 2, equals 10.3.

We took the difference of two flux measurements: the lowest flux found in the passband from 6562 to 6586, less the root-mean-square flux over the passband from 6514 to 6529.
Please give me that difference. -2.0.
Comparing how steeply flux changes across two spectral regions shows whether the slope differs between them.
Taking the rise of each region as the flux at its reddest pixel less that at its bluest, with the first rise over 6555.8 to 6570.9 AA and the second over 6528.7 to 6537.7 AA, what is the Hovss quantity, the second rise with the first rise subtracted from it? 1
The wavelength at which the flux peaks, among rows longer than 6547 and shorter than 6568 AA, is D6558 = 6560.31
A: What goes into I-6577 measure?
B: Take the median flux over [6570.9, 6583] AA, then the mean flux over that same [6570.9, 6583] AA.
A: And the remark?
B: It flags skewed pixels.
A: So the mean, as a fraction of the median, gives 1.00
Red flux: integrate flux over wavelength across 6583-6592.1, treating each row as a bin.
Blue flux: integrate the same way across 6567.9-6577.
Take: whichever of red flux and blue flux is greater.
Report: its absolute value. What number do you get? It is 98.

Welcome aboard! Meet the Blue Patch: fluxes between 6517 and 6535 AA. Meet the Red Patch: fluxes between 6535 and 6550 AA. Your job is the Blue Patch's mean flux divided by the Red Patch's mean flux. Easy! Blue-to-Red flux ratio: 0.99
